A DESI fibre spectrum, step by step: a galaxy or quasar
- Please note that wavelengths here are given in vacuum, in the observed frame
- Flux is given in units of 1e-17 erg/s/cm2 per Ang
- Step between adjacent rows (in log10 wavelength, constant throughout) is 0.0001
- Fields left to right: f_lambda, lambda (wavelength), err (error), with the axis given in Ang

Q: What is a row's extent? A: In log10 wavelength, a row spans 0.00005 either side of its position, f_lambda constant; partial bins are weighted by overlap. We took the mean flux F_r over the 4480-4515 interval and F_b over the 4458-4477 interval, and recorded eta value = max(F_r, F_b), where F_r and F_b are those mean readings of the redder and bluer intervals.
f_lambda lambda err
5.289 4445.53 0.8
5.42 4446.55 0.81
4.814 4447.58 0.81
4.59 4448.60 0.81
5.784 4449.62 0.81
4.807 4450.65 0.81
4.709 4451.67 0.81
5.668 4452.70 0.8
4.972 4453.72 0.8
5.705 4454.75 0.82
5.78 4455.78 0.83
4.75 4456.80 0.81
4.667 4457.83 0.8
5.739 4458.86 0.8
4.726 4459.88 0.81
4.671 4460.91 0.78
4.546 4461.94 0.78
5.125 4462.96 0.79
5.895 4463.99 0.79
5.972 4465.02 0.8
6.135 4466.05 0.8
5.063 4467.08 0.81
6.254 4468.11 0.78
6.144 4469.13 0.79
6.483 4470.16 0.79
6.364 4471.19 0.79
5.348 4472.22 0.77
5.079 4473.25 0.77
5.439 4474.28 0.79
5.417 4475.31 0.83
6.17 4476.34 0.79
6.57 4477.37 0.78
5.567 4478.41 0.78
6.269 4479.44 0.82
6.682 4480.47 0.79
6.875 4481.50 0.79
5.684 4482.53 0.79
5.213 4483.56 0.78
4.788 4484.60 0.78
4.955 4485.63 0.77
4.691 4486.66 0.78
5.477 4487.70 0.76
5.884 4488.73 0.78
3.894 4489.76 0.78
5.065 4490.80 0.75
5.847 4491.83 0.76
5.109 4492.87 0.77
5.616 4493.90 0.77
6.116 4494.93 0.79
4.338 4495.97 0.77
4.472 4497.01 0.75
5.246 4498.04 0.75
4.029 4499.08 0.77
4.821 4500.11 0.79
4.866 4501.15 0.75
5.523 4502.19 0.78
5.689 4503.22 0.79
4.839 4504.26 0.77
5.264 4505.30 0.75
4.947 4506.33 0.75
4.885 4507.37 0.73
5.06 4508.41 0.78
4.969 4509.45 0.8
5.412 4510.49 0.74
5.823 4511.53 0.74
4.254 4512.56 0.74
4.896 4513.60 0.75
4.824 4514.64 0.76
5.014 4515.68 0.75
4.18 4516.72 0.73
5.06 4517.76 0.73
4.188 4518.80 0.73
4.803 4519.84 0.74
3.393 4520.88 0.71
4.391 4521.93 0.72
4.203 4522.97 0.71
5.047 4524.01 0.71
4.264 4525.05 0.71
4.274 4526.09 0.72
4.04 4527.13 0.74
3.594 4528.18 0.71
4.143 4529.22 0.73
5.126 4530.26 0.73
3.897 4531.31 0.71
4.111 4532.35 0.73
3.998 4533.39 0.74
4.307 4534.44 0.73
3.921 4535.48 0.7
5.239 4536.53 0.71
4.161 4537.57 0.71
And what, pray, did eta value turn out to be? 5.6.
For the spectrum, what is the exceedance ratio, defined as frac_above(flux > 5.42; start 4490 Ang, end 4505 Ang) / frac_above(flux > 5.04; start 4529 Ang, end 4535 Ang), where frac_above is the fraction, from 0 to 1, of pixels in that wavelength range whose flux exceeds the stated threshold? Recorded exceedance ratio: 2.1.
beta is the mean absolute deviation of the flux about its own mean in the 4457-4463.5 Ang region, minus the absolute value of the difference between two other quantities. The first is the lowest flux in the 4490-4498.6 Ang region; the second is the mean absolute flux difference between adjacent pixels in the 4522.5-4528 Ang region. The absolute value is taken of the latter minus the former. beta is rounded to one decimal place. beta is -3.5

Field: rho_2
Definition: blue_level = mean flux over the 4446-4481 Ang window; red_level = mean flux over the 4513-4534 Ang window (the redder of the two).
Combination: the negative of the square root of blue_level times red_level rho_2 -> -4.91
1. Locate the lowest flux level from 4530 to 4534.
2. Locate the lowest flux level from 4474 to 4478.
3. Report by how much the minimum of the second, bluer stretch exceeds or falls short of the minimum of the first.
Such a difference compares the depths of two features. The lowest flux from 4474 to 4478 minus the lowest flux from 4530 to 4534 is 1.5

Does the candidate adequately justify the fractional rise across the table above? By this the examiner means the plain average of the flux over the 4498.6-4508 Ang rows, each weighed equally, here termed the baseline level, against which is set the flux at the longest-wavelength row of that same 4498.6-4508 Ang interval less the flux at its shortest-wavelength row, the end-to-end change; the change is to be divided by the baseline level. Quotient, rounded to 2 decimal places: 0.17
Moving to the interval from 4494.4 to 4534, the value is -0.45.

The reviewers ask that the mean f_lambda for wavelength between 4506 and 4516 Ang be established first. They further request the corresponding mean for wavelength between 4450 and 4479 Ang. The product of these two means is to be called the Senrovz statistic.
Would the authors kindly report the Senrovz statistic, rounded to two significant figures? 28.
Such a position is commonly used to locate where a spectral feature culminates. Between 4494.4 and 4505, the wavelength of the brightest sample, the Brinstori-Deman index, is 4494.93 Ang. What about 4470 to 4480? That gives 4477.37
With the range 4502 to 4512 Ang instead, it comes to 4511.53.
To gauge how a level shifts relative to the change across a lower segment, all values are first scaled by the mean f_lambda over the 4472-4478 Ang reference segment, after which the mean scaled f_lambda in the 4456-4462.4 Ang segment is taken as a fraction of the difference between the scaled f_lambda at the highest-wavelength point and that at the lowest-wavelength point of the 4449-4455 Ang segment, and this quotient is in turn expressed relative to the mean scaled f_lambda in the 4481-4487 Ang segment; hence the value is -65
